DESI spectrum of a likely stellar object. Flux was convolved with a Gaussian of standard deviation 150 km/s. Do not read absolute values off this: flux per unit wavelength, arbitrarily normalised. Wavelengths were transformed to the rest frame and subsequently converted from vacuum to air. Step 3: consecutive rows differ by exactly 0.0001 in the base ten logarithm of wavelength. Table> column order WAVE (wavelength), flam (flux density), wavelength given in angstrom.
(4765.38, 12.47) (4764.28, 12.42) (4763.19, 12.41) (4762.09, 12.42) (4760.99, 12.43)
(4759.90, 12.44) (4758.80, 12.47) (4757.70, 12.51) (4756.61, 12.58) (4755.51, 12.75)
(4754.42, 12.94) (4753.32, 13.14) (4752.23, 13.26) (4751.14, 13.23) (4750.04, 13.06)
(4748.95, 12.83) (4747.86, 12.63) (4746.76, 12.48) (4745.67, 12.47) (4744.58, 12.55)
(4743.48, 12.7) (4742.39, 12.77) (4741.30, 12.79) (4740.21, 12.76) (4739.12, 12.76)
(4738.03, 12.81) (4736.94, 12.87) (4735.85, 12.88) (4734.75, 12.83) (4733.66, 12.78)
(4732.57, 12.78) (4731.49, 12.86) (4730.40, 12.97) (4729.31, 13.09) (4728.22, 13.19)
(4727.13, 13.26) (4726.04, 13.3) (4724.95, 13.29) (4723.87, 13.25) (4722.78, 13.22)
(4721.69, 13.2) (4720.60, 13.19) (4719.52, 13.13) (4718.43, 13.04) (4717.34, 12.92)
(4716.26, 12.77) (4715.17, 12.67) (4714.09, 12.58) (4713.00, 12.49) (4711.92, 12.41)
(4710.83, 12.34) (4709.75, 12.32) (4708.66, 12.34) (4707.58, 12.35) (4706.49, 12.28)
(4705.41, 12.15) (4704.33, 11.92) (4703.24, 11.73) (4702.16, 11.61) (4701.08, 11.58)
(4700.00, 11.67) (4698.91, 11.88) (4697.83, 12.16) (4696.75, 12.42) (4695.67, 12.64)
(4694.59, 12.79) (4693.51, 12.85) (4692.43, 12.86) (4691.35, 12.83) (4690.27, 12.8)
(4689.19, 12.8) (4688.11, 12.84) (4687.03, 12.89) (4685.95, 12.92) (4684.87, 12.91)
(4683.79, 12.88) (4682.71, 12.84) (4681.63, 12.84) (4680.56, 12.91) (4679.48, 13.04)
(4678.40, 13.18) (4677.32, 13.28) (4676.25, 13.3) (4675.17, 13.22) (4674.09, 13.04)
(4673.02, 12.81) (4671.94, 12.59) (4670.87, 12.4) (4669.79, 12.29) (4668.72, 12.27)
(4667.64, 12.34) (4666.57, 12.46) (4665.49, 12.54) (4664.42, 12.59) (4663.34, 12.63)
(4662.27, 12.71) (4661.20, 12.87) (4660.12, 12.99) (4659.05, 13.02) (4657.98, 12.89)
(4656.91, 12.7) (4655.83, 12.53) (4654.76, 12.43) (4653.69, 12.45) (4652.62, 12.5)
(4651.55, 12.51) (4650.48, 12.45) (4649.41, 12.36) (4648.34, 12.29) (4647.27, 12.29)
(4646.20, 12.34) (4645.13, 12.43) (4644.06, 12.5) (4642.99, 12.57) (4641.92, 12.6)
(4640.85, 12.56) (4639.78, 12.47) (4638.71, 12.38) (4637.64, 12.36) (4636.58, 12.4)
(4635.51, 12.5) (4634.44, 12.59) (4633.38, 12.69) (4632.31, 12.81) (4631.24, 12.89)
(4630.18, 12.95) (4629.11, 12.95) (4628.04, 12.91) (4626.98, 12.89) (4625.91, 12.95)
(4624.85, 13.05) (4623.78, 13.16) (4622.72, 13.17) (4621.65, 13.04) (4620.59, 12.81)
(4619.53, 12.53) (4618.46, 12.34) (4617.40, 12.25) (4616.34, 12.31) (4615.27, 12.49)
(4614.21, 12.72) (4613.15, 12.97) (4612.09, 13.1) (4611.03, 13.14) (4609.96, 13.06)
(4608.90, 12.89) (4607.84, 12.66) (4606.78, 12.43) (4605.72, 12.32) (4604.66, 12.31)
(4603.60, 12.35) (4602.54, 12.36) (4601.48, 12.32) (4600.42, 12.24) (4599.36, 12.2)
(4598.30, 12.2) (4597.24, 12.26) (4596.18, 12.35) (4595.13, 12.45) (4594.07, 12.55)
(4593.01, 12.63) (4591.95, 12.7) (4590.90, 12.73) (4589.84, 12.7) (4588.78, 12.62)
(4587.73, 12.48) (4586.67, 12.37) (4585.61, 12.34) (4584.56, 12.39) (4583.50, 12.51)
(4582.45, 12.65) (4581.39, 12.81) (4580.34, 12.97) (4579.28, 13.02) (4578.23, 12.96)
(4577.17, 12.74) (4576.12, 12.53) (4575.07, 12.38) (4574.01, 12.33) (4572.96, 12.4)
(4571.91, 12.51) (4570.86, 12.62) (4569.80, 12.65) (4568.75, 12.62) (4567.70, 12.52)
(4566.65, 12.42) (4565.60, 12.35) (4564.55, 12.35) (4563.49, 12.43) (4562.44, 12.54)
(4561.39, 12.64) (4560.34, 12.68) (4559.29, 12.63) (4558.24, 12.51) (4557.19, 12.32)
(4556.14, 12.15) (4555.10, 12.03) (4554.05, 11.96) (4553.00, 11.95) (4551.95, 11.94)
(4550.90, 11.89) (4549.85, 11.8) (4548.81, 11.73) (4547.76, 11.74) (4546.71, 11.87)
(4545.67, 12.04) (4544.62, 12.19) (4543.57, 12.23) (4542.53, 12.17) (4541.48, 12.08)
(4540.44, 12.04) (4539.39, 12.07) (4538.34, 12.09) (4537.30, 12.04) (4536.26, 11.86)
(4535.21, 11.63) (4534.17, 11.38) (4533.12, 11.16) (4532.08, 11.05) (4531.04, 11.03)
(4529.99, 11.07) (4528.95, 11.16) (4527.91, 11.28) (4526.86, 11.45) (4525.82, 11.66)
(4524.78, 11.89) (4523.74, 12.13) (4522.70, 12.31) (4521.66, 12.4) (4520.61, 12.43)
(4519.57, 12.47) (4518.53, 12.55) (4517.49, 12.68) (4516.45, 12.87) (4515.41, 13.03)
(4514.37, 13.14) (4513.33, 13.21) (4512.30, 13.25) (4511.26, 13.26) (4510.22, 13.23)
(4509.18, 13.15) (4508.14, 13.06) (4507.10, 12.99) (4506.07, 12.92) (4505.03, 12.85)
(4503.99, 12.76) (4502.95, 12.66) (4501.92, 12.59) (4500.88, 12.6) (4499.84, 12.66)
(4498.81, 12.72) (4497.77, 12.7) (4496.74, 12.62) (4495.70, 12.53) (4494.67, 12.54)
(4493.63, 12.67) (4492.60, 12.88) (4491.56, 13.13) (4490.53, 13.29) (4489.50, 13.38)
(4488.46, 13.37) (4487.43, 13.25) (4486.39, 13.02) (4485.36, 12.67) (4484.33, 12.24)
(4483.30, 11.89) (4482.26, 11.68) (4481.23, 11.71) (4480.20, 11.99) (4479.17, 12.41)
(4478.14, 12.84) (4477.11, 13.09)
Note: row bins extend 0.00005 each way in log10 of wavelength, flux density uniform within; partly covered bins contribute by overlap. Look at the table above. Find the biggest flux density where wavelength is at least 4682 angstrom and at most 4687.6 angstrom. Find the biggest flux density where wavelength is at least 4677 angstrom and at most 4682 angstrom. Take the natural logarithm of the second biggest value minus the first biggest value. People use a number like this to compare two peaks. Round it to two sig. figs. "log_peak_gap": -1.0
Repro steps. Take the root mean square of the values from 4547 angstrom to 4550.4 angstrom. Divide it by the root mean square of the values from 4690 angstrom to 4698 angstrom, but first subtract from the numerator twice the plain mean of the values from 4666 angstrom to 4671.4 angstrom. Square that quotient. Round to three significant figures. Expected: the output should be 1.04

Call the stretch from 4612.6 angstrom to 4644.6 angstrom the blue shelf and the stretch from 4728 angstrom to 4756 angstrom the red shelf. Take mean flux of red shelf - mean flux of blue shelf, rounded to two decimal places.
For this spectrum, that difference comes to 0.16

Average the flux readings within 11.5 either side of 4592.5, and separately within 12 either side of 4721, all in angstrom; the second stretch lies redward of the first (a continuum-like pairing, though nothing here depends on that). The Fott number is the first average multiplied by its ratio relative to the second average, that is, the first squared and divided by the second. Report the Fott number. 12.0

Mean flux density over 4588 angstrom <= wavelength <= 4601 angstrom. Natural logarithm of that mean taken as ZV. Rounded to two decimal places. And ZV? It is 2.52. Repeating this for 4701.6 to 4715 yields 2.50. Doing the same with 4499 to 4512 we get 2.56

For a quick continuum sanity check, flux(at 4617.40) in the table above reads 12.25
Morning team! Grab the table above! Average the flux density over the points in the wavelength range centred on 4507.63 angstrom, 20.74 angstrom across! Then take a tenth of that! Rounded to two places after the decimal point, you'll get 1.29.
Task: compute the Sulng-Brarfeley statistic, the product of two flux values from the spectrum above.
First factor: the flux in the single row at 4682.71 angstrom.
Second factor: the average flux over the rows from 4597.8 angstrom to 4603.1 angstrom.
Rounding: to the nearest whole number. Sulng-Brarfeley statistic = 157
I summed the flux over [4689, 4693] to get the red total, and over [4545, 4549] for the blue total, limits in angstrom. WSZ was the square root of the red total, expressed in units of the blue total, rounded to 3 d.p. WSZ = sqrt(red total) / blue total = 0.151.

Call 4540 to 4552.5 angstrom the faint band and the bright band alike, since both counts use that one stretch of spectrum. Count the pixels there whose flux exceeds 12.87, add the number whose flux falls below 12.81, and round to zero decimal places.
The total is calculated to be 12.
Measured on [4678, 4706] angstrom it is 20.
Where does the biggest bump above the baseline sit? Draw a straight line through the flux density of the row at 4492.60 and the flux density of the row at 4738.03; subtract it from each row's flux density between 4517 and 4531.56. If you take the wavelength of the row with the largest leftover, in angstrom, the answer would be 4517.49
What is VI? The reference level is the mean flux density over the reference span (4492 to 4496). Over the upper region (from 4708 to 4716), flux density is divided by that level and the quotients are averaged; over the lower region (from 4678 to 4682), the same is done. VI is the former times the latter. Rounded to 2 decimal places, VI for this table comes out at 1.01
